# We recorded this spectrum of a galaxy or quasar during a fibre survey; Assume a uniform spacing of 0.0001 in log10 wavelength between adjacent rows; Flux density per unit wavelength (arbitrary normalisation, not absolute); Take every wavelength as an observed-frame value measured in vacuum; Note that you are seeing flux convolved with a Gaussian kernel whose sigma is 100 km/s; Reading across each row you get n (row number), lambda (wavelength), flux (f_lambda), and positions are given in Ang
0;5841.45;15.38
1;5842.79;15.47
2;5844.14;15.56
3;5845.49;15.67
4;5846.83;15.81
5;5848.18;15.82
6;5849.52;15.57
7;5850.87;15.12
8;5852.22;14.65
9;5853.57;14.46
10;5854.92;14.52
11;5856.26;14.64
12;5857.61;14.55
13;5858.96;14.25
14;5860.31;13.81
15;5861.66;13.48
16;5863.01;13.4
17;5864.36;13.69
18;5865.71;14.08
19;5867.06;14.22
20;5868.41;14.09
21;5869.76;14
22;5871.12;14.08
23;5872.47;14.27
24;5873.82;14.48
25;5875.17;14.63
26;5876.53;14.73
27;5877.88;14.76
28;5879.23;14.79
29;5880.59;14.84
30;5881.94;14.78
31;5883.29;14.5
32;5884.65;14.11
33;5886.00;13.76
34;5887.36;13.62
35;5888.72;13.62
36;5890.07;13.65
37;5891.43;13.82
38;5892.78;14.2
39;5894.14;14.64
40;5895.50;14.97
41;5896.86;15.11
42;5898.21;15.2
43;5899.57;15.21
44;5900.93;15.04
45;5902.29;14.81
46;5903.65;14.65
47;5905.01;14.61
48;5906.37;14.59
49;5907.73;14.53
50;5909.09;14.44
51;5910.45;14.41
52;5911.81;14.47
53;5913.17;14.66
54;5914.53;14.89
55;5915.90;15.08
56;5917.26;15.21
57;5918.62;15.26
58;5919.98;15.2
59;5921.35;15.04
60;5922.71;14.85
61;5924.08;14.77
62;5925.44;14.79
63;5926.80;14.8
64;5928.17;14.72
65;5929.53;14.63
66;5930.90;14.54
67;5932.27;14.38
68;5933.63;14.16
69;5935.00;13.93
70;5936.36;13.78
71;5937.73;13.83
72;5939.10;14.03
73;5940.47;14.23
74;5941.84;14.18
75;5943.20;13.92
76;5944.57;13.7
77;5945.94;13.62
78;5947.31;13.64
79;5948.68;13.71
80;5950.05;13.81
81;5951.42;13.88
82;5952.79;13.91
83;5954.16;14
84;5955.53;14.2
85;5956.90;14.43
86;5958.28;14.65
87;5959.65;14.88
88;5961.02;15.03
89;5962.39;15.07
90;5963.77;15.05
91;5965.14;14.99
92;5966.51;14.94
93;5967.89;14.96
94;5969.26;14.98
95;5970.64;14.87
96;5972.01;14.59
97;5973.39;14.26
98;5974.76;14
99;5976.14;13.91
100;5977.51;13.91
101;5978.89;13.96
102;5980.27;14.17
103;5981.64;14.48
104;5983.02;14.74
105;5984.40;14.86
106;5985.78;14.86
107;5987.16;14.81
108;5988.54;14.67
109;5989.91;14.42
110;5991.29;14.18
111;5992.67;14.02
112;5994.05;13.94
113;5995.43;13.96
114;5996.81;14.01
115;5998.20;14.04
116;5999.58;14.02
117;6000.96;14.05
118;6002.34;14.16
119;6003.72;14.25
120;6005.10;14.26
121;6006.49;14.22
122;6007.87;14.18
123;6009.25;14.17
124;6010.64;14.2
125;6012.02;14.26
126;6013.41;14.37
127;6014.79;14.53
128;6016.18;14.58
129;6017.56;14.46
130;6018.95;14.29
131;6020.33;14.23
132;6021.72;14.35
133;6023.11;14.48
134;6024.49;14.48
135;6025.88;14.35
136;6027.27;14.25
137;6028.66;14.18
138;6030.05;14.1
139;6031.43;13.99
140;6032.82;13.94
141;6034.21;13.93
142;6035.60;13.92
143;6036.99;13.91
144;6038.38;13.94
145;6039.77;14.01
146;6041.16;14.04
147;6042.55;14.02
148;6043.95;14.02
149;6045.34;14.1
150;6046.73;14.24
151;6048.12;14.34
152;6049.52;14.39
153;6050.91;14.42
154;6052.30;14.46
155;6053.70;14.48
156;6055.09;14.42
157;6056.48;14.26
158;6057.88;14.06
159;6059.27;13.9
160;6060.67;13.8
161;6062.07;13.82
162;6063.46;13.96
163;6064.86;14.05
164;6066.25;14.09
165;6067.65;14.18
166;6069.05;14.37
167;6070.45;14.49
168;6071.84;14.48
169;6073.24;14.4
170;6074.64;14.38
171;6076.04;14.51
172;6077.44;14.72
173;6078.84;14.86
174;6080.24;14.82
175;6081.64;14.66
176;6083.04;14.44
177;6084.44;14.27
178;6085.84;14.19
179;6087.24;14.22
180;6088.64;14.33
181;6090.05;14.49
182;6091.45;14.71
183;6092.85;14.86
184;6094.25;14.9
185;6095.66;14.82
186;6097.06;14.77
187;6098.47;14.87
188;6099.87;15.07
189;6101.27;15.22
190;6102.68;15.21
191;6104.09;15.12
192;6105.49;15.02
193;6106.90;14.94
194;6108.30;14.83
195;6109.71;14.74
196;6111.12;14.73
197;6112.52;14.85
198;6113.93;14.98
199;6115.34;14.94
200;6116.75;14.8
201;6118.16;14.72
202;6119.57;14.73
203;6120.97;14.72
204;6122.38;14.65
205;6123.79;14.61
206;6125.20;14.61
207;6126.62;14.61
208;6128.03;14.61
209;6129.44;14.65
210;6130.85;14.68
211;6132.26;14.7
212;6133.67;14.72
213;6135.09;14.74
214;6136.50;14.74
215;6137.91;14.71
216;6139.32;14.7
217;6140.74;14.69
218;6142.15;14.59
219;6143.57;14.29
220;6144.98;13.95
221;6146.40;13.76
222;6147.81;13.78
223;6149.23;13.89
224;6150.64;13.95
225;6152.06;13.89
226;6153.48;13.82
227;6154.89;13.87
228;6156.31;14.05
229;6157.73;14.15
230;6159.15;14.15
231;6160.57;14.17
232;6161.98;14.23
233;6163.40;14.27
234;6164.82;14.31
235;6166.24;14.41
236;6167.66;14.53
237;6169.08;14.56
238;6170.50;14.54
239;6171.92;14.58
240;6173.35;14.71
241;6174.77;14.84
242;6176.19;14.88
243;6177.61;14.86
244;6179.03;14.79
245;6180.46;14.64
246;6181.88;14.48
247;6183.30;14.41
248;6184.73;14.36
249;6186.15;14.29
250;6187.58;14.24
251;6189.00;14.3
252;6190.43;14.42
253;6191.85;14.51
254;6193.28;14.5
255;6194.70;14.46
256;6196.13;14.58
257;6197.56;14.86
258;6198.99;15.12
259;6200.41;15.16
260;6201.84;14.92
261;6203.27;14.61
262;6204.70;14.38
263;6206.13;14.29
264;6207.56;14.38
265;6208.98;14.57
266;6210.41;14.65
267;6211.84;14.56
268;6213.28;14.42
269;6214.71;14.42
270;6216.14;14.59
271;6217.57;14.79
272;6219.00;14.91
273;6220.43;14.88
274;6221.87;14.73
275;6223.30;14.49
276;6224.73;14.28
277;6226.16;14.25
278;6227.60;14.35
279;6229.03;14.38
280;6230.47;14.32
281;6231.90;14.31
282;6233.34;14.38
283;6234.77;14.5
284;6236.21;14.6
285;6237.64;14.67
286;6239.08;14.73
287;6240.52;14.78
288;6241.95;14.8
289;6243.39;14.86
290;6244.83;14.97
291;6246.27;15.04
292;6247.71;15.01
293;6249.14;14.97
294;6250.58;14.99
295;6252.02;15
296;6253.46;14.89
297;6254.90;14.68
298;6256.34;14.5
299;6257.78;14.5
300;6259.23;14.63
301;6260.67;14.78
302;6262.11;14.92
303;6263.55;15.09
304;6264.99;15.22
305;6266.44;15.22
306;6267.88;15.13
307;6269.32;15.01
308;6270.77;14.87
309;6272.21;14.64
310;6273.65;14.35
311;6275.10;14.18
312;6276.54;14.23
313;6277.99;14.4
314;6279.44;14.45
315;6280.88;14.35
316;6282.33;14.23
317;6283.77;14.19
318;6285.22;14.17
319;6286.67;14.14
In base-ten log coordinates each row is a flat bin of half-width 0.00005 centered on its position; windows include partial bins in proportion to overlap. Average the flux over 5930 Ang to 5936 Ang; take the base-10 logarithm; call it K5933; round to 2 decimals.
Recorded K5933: 1.15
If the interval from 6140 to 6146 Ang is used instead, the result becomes 1.16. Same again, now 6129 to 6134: 1.17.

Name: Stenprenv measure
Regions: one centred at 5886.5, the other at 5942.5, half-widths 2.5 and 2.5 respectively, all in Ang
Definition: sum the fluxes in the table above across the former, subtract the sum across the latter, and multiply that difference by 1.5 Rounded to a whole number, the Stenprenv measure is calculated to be -1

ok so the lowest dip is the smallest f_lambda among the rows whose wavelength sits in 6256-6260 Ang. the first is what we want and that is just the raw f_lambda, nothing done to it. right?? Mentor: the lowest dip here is 14.5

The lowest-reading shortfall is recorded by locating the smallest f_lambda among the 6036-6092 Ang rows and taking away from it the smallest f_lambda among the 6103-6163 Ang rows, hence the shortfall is 0.0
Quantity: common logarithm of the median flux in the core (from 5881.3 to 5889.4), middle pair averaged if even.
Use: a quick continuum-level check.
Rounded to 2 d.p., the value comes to 1.14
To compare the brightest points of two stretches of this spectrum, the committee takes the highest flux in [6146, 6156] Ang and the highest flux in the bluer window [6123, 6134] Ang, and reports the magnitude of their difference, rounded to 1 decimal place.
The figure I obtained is 0.8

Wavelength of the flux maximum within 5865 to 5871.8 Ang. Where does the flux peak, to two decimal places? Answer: 5867.06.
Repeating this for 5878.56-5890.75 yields 5880.59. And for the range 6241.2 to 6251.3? 6246.27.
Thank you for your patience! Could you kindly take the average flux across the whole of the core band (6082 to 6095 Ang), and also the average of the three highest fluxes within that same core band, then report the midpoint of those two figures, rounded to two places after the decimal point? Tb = 14.66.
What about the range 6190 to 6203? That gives 14.90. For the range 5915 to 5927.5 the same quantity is 15.11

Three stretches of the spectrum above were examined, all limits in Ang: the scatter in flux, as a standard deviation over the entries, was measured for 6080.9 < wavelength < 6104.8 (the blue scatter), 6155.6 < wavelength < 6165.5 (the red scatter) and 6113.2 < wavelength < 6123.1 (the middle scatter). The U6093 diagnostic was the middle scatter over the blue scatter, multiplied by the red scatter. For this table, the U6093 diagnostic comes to 0.03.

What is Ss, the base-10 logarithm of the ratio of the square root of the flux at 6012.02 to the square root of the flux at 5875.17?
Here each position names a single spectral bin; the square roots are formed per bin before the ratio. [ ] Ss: -0.006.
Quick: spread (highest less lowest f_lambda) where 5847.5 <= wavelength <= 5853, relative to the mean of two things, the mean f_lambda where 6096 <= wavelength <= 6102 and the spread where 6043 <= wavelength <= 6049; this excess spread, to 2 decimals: -6.48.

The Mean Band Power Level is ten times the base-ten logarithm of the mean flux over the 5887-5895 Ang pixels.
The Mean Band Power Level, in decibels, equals 11.4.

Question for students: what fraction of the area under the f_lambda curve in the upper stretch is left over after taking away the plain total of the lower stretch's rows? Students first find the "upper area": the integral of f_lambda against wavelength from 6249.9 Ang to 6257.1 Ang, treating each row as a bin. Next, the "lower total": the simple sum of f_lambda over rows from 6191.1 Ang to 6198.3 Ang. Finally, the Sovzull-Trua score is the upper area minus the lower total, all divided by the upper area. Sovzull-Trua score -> 0.316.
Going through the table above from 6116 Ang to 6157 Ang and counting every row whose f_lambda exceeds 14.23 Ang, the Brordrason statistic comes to 20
